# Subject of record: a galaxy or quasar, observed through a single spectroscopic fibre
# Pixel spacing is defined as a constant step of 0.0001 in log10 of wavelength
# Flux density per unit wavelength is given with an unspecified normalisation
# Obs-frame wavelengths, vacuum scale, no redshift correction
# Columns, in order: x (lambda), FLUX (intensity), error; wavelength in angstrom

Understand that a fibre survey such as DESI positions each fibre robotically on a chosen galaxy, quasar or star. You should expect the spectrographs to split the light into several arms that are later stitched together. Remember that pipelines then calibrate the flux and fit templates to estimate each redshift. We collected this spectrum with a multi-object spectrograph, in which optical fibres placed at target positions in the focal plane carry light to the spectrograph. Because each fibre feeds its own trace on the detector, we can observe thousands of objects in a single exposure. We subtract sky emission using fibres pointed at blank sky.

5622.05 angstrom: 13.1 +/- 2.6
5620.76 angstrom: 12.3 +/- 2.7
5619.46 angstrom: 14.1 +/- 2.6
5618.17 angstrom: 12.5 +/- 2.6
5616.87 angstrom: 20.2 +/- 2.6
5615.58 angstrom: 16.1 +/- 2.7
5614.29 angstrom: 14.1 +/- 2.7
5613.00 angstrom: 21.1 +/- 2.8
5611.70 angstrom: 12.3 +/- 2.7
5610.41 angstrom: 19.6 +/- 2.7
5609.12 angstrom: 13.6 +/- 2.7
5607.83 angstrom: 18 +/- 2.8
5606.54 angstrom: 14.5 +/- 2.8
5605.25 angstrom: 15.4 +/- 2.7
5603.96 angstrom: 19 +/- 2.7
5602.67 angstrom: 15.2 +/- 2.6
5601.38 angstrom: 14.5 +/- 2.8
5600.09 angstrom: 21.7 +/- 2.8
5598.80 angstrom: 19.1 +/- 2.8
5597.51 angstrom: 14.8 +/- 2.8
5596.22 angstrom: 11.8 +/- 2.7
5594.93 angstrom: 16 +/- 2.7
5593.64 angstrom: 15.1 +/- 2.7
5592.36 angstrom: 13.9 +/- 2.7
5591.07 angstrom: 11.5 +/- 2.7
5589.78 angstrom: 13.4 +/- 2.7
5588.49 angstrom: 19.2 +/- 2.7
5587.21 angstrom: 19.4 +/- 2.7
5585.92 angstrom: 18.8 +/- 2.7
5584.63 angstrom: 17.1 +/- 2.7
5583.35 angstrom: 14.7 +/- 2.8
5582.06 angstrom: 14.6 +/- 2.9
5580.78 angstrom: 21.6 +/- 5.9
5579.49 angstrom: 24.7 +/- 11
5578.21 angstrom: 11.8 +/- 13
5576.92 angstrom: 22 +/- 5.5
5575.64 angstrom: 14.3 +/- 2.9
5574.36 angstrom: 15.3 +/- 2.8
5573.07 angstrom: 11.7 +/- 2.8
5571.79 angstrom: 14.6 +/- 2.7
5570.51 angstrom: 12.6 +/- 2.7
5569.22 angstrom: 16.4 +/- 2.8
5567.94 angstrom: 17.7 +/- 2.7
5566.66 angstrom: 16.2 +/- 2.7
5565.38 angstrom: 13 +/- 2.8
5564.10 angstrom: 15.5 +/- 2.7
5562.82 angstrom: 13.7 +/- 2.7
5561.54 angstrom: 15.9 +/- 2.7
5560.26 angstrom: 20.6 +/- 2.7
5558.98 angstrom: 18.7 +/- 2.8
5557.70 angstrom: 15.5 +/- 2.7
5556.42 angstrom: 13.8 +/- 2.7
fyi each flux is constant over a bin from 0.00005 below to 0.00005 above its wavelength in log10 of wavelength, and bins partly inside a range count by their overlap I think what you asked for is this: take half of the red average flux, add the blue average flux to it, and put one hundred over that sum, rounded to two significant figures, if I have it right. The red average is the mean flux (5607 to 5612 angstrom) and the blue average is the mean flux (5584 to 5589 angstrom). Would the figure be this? 3.8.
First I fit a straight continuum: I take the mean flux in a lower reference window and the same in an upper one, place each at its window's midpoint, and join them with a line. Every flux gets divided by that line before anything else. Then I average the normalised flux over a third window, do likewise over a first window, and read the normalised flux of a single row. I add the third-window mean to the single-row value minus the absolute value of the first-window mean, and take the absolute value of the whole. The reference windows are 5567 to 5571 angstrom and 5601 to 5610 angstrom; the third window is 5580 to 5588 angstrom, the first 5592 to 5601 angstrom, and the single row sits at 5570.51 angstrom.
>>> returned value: 0.92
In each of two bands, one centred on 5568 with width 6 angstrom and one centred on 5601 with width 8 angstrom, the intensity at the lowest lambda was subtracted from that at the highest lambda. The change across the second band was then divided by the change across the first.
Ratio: -10.5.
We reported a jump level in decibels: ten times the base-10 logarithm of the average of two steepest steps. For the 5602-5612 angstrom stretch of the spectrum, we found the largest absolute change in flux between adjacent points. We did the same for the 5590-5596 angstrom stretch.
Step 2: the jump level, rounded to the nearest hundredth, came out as 6.86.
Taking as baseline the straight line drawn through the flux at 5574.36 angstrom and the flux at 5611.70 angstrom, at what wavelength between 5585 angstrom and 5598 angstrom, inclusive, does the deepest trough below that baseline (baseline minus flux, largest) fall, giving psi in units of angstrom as 5591.07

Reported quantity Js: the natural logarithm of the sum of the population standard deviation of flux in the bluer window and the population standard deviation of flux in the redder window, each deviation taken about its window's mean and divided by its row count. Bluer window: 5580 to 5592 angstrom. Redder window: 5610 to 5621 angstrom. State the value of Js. 1.87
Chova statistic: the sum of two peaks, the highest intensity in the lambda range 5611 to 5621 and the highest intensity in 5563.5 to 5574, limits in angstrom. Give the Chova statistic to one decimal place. 38.8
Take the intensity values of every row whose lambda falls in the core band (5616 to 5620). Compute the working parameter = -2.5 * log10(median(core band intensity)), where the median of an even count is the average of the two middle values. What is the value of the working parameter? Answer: -2.87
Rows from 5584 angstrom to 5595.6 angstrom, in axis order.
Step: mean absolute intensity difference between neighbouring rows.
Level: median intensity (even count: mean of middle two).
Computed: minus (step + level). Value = -17.8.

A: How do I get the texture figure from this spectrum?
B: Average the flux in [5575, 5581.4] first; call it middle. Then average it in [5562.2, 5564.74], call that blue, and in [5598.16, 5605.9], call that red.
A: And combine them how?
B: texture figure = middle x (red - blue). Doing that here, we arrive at 54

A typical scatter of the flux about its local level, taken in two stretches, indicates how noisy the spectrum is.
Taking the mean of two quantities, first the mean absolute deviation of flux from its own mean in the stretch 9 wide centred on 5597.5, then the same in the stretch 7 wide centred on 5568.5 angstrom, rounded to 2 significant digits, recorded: 2.1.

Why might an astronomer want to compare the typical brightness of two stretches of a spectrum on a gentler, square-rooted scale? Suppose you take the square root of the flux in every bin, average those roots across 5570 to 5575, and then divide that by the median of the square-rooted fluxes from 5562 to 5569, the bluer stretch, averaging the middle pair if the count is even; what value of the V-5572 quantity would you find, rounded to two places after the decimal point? 0.93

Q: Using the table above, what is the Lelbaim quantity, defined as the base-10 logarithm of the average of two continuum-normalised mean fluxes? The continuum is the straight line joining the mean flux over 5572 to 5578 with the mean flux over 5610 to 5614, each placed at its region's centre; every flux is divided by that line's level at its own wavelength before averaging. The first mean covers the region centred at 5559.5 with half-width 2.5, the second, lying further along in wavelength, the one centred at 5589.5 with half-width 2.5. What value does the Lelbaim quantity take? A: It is 0.03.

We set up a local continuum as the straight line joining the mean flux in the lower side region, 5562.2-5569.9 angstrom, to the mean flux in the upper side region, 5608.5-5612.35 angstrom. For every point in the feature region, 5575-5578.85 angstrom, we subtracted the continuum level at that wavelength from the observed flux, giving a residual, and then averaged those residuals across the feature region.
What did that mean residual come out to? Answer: 0.7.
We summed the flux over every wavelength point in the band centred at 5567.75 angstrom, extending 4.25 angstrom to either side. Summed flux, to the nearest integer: 106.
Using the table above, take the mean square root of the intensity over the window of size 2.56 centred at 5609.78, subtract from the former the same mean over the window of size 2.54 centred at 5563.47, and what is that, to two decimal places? 0.24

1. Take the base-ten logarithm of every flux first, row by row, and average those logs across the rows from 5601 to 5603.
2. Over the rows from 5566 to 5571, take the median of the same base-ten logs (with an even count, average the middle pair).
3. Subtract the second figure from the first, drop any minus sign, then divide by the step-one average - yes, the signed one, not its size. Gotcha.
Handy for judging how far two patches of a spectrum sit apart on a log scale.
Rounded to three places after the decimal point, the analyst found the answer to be 0.035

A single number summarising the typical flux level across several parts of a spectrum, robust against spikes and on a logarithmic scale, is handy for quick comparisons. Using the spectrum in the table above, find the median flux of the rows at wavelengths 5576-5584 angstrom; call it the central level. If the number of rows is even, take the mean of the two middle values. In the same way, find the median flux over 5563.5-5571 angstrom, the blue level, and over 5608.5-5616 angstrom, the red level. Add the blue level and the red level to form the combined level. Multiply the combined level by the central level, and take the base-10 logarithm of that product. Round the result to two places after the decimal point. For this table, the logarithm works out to 2.75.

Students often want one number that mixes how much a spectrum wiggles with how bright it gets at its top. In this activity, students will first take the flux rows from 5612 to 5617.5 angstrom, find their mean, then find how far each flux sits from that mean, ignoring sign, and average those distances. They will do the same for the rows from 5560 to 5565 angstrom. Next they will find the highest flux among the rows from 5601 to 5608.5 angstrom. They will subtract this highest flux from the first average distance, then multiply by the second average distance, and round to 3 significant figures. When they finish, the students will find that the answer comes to -33.9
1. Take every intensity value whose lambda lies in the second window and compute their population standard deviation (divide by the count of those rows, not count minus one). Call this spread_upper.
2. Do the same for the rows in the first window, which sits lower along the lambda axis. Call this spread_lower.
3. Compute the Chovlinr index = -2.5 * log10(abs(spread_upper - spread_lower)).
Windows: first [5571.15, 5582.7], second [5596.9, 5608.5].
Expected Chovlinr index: -0.8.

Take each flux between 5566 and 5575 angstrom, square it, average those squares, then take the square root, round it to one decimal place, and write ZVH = 15.1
